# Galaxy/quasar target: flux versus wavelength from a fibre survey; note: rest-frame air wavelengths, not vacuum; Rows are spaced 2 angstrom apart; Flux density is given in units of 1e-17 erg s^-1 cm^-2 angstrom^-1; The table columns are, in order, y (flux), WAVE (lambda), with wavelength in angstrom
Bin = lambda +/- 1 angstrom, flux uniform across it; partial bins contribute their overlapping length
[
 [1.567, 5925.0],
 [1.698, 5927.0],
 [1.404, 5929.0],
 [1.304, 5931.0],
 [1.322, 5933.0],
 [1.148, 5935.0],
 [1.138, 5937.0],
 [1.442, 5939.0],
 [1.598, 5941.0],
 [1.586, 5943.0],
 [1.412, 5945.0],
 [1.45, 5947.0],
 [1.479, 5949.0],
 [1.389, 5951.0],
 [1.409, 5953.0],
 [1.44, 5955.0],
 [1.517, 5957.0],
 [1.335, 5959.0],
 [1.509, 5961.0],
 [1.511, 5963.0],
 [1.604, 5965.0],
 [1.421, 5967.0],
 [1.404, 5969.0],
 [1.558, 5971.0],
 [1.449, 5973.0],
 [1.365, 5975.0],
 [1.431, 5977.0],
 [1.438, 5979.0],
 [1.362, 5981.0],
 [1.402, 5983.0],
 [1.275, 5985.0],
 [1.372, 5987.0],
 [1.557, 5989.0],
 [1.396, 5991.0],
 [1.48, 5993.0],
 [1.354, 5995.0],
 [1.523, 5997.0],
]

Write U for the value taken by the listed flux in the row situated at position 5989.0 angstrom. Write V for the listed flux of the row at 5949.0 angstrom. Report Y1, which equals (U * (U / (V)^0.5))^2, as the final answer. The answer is 4.0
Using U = 1.557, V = 1.479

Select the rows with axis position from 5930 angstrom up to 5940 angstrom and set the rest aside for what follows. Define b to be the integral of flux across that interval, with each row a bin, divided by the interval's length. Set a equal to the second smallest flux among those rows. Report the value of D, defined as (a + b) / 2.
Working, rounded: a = 1.148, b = 1.27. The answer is 1.21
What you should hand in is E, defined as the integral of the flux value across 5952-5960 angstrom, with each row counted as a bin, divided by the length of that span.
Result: 1.43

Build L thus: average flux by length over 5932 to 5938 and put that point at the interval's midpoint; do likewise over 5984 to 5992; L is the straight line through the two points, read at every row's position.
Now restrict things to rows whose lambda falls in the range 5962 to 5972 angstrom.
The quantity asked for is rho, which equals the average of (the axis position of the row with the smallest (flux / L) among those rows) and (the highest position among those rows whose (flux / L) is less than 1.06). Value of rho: 5969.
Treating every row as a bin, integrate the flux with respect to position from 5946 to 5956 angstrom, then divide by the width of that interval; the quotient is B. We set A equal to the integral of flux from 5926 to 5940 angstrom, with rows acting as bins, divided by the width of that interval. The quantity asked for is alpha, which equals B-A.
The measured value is 0.08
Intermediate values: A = 1.35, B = 1.43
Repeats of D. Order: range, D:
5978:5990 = 1.38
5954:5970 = 1.44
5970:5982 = 1.40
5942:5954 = 1.43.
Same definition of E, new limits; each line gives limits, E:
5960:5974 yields 1.49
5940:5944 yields 1.59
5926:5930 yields 1.55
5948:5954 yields 1.43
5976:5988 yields 1.38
